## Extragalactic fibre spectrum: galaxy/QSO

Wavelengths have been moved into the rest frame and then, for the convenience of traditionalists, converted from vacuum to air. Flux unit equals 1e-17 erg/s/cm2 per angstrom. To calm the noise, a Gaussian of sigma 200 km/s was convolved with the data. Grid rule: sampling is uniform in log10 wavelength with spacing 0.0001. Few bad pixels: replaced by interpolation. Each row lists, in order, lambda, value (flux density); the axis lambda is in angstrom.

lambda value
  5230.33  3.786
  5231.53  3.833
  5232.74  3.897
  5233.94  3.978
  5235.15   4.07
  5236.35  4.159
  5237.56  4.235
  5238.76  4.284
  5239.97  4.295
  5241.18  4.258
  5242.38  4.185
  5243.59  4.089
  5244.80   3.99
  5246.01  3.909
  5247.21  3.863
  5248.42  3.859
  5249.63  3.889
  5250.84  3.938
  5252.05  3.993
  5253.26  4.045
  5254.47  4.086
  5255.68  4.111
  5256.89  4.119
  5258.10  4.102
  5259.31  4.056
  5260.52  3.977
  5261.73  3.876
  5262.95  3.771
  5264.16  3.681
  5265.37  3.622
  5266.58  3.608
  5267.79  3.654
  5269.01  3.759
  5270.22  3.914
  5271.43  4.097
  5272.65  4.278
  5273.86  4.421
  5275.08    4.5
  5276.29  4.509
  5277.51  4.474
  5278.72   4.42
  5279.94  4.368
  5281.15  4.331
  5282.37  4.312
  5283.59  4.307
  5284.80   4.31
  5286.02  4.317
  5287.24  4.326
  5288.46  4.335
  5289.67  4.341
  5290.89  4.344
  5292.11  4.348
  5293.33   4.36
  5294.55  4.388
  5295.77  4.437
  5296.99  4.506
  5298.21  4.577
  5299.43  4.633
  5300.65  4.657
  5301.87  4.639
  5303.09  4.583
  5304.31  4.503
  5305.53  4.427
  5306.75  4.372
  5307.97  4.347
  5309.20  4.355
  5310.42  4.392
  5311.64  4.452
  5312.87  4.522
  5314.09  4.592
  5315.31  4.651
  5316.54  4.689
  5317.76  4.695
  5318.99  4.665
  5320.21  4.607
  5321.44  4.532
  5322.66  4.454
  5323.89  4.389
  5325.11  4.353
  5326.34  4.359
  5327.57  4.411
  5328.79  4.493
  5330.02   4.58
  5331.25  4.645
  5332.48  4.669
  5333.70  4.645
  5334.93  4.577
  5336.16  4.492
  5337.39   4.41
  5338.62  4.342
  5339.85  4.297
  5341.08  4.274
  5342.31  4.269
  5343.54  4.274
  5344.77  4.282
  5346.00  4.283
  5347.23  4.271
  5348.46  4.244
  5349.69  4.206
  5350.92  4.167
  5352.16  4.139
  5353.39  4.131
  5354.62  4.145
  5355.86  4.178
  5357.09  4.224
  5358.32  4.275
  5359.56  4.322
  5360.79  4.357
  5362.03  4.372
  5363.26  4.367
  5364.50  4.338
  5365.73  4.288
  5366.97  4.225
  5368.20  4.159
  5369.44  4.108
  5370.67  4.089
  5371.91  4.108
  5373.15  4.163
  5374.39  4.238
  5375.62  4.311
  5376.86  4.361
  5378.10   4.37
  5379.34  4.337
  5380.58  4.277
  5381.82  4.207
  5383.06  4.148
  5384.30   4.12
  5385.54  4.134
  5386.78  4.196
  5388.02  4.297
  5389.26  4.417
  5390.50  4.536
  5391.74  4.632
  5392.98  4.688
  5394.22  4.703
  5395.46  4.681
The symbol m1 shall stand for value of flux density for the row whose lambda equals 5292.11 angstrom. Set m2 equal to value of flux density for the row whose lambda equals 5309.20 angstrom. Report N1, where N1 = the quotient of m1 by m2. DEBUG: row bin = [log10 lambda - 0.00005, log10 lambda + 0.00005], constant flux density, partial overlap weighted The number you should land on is 1.00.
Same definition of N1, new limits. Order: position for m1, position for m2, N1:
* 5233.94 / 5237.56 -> 0.94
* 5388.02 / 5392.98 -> 0.92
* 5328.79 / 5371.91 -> 1.09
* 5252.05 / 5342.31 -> 0.94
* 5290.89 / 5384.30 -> 1.05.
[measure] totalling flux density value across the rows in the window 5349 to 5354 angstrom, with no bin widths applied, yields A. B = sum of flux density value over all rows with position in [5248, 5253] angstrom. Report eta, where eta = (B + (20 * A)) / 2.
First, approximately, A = 16.6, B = 15.7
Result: 174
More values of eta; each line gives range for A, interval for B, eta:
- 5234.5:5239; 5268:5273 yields 176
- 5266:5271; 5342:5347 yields 158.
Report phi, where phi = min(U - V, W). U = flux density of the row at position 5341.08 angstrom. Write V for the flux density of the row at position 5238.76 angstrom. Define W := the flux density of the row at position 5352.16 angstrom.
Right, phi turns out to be -0.01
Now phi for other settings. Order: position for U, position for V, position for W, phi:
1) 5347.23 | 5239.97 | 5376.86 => -0.02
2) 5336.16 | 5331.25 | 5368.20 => -0.15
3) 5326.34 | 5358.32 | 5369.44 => 0.08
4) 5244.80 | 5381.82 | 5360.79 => -0.22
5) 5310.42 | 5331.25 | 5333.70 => -0.25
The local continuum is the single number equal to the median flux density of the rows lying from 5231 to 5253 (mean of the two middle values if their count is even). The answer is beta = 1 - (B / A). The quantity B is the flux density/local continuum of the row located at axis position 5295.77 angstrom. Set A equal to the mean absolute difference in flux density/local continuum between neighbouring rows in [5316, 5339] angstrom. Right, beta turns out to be -80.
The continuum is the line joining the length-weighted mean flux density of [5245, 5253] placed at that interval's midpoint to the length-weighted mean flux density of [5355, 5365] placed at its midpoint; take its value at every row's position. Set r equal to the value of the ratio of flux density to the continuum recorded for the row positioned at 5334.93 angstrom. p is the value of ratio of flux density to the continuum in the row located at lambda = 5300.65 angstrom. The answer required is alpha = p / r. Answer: 1.046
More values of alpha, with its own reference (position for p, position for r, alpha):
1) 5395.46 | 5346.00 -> 1.051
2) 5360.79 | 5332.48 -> 0.912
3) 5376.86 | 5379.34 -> 1.007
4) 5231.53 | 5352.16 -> 1.025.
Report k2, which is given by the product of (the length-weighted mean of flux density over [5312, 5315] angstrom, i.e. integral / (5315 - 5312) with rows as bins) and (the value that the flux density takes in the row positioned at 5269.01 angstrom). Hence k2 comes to 17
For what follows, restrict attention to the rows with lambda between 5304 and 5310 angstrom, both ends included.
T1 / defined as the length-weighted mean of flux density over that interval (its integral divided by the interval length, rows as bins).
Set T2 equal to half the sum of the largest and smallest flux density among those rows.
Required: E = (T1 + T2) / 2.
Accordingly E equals 4.41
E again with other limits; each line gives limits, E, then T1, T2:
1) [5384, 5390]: 4.26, 4.25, 4.3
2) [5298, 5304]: 4.62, 4.62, 4.6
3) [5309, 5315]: 4.48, 4.48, 4.5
